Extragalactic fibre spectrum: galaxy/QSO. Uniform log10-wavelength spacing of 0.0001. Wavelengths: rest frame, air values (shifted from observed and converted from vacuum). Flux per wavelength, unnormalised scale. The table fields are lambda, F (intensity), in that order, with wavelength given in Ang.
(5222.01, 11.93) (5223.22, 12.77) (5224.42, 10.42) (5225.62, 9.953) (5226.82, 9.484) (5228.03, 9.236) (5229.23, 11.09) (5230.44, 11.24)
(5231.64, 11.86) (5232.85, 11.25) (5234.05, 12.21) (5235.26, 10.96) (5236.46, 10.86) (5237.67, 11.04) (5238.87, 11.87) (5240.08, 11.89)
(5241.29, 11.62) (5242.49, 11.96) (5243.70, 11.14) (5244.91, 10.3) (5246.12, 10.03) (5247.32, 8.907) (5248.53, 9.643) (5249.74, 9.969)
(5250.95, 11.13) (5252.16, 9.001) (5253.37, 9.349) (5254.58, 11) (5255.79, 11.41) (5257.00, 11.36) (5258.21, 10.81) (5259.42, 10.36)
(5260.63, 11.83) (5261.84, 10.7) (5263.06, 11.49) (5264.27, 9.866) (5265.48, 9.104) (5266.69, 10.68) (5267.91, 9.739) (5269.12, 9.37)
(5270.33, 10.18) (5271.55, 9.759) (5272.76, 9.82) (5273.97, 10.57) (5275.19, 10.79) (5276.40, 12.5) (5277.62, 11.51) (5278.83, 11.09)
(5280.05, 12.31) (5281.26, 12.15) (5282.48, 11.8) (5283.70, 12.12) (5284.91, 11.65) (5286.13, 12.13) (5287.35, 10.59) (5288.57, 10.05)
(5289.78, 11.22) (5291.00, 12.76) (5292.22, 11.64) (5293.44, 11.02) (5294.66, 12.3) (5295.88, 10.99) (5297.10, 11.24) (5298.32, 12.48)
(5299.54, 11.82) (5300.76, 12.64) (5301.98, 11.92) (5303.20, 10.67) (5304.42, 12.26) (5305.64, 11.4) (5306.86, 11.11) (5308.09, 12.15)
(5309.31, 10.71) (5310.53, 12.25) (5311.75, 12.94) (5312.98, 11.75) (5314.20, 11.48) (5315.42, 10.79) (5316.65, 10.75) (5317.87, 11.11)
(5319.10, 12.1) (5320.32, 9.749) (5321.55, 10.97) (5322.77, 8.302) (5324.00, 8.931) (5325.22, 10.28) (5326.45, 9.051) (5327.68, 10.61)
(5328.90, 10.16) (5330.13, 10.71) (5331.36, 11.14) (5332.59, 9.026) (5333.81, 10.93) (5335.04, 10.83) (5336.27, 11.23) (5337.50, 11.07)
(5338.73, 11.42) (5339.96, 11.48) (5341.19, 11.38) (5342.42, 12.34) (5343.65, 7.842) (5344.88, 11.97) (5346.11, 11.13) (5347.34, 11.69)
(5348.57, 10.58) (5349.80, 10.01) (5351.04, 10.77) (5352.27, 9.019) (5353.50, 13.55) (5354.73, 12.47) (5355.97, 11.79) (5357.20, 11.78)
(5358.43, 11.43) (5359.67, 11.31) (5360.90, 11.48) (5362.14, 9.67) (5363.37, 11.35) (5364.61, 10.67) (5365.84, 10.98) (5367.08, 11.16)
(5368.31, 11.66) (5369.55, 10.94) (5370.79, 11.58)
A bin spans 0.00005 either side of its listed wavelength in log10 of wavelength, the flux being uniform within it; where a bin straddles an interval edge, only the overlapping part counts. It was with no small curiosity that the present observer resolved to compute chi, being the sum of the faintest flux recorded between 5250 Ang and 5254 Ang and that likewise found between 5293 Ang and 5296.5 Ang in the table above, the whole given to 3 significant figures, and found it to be 20.0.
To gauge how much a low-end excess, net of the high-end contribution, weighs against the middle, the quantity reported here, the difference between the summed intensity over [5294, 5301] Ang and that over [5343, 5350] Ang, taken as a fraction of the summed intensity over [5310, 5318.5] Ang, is 0.10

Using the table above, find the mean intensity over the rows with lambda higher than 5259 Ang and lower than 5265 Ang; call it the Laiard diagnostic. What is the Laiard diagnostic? 10.8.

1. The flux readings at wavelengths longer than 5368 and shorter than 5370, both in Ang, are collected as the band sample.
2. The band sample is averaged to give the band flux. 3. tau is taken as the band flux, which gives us 11.3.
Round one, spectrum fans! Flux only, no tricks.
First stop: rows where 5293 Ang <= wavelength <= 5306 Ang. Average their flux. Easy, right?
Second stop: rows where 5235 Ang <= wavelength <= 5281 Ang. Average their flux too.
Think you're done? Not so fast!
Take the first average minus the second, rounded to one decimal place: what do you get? 1.0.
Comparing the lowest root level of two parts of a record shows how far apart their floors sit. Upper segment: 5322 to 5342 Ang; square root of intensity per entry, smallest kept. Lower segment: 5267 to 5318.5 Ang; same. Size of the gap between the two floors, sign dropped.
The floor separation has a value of 0.18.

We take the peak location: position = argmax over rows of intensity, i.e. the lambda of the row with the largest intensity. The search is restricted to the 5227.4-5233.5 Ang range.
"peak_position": 5231.64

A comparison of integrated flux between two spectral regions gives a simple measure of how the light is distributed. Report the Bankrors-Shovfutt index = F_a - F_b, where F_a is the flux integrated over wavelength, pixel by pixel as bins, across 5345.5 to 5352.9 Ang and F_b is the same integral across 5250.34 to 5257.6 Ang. 1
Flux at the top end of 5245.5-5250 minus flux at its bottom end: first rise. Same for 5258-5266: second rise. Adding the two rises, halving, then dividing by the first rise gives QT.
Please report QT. 14.5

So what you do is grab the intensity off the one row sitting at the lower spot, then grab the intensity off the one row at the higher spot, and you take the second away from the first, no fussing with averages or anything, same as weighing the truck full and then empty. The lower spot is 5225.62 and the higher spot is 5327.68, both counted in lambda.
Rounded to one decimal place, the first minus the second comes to -0.7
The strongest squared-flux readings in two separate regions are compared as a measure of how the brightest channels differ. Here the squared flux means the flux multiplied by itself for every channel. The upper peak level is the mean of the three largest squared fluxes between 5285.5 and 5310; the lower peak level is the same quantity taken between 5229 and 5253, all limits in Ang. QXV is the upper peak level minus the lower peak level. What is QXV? 15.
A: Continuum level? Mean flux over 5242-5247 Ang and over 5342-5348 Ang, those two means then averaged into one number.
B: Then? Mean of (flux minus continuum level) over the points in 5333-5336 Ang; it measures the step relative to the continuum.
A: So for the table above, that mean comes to 0.0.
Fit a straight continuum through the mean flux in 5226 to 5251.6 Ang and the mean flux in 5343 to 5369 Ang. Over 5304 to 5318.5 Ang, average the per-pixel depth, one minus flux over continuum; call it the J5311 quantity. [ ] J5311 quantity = -0.05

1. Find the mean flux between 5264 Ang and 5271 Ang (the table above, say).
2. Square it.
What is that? 96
